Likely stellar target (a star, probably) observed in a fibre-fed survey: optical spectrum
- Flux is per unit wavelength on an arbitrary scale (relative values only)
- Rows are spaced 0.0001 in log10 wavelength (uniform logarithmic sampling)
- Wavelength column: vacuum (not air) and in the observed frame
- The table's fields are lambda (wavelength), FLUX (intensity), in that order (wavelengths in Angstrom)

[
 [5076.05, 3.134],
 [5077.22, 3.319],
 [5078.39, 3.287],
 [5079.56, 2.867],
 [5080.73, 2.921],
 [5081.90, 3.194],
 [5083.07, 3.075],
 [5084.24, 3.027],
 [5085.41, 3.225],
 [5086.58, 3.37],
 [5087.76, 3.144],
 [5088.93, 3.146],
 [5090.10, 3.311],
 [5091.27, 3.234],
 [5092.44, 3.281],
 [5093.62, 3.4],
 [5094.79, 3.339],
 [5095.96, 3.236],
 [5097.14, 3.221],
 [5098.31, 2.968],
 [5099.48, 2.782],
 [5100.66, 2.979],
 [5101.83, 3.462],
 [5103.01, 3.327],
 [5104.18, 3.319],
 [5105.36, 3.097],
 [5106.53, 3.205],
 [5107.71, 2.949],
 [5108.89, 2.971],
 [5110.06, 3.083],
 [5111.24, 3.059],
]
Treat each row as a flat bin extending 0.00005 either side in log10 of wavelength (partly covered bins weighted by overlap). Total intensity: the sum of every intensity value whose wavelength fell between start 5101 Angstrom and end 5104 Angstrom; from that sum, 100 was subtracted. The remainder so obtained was -93.2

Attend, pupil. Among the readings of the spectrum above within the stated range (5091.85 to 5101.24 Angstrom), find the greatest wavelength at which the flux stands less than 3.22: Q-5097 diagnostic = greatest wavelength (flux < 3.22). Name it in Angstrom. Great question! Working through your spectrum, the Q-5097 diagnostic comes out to 5100.66 Angstrom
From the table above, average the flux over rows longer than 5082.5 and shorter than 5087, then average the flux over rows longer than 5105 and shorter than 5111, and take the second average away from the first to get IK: 0.11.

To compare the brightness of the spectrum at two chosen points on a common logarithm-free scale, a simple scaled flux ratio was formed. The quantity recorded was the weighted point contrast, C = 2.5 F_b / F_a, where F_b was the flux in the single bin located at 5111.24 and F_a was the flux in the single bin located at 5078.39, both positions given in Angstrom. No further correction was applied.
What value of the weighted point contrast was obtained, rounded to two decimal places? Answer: 2.33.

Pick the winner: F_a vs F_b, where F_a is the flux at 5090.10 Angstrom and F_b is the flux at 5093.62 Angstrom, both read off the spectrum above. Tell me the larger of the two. 3.400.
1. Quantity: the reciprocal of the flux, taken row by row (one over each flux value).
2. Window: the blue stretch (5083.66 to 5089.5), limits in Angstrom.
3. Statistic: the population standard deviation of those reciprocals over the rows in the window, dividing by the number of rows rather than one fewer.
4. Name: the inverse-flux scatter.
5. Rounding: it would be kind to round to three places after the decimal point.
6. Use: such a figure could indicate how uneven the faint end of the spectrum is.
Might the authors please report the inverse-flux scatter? 0.011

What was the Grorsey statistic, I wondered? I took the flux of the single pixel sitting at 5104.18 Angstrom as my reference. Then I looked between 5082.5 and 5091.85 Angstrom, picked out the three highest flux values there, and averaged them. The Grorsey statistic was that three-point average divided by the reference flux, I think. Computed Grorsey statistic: 0.996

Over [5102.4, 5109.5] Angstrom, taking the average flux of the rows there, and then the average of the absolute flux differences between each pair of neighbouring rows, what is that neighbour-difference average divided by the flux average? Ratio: 0.0392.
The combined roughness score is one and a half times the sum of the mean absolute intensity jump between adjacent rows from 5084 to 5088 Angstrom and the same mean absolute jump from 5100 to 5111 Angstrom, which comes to 0.54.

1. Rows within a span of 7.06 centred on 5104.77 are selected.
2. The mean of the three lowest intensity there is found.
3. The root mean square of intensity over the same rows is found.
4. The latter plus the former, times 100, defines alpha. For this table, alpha 631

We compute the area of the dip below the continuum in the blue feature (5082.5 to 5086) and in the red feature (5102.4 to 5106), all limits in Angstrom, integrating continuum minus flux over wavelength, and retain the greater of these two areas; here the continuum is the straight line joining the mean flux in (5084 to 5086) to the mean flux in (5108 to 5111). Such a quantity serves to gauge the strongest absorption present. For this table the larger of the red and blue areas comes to 0.1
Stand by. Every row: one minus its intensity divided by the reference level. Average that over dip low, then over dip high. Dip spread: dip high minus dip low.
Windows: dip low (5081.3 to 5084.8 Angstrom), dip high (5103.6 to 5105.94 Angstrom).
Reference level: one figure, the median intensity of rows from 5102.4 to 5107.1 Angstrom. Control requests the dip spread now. -0.034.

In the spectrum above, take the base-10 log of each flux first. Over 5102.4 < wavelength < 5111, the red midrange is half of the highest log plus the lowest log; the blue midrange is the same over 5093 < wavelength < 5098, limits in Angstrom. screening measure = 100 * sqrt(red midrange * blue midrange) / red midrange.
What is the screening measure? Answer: 102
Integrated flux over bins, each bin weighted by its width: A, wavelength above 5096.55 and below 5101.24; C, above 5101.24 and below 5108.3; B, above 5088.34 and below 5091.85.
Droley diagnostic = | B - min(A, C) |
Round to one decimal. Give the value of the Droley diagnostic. 2.7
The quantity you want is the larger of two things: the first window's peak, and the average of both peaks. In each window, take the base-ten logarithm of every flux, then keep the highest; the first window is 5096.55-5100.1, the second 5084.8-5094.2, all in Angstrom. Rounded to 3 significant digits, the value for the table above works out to 0.520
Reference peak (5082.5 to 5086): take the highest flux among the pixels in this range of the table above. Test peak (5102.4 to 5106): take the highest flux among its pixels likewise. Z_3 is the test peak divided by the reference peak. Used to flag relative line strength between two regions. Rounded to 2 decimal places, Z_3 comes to 1.03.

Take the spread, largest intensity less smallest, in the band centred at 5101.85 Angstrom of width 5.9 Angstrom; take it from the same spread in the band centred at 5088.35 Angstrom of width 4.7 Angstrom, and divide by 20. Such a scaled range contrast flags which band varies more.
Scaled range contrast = -0.023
